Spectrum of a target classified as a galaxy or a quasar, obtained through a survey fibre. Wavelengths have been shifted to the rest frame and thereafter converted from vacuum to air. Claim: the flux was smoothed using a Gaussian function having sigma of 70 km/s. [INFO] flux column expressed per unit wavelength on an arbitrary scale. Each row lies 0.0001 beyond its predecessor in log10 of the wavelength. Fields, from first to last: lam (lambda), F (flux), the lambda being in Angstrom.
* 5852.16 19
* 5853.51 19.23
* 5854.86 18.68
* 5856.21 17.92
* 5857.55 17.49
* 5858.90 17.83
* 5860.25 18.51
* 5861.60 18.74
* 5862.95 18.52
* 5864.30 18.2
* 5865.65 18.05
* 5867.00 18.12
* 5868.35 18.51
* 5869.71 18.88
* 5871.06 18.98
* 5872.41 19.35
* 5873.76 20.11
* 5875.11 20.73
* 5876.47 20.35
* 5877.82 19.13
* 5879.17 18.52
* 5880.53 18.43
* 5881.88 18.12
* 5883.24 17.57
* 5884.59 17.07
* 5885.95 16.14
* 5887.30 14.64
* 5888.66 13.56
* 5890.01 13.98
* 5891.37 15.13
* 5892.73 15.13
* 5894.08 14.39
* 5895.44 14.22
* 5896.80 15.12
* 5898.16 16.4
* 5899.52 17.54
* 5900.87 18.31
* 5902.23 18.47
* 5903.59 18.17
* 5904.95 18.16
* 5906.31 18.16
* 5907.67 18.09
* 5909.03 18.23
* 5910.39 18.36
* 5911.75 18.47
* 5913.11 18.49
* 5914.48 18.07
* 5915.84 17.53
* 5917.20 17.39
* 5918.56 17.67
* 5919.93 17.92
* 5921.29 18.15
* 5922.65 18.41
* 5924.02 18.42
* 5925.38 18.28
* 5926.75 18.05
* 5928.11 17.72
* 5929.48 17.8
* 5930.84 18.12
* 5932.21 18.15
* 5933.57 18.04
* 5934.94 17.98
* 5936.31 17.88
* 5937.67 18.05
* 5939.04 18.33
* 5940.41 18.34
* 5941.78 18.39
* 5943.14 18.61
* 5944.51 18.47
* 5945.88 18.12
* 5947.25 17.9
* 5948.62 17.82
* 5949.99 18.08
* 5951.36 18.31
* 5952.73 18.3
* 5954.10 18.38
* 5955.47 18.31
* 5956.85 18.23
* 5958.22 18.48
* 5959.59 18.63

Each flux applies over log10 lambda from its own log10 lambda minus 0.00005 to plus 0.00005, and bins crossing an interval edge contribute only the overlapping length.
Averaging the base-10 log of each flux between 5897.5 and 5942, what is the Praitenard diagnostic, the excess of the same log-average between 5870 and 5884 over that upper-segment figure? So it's 0.025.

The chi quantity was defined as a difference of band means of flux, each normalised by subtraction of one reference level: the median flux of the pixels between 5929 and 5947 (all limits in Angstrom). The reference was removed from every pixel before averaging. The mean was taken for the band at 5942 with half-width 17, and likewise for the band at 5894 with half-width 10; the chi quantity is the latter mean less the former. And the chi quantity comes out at -2.3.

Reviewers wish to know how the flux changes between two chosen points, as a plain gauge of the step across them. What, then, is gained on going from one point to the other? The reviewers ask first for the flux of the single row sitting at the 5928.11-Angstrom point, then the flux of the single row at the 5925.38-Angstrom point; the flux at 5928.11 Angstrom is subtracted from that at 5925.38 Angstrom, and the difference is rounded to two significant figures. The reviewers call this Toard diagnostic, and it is 0.56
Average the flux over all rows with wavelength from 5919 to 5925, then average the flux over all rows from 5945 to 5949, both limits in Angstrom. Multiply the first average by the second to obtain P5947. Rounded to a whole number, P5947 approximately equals 327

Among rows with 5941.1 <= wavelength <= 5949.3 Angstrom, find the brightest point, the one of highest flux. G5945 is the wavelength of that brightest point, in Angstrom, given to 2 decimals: 5943.14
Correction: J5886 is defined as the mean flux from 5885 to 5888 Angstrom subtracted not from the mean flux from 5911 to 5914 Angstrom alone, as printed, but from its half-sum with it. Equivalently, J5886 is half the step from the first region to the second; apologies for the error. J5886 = 1.5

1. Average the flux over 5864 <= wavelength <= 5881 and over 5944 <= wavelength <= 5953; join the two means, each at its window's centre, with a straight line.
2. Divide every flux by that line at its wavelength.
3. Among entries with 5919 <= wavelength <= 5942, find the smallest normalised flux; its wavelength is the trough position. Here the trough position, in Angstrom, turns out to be 5928.11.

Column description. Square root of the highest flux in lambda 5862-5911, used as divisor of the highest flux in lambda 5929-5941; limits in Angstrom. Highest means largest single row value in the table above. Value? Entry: 4.03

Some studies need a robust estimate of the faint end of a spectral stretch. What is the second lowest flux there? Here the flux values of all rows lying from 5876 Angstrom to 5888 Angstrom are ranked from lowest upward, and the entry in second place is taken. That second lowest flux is 16.14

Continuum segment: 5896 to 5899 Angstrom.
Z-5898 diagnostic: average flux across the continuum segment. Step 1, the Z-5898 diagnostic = 15.8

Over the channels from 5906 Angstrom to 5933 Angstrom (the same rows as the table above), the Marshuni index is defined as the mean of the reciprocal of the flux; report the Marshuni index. 0.055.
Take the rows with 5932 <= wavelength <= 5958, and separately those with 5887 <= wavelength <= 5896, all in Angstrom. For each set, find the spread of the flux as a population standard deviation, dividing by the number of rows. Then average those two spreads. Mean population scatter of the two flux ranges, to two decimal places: 0.37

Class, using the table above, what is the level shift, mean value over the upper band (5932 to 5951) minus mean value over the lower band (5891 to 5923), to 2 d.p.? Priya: 0.82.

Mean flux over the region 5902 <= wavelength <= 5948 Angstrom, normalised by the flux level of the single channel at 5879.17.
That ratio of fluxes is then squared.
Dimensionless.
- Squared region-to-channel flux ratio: 1.0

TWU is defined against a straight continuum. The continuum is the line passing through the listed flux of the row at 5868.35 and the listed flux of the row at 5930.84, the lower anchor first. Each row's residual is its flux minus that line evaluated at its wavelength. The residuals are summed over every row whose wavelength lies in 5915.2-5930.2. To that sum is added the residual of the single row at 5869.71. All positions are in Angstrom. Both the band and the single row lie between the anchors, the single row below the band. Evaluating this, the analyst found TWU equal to -2.2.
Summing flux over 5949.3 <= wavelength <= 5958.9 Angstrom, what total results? 128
